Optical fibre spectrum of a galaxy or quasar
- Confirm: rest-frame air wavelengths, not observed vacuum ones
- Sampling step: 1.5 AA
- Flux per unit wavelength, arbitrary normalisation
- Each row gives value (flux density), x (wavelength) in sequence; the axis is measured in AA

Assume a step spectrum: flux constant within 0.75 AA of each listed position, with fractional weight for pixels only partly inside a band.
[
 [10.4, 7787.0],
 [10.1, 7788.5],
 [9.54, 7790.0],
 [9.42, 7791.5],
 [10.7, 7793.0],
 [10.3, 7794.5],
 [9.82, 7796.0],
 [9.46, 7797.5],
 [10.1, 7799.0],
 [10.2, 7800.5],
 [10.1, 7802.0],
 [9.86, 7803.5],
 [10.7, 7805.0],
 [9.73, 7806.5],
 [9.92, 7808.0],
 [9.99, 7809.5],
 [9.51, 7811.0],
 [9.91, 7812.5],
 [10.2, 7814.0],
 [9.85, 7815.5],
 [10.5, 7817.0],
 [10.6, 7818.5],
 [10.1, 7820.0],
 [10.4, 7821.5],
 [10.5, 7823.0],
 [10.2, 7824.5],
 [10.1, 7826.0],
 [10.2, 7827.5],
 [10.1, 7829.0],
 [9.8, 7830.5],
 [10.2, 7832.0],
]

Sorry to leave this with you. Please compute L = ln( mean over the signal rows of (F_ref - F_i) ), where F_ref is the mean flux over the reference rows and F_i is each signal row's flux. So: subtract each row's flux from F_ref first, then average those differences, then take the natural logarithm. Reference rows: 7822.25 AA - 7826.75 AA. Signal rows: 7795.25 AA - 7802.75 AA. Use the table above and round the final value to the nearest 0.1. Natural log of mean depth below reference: -1.1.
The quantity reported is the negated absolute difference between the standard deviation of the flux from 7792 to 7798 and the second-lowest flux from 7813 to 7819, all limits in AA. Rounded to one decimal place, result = -9.7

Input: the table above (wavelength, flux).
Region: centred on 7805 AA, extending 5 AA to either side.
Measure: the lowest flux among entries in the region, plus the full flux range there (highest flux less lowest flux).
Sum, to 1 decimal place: 10.7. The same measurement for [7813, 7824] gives 10.6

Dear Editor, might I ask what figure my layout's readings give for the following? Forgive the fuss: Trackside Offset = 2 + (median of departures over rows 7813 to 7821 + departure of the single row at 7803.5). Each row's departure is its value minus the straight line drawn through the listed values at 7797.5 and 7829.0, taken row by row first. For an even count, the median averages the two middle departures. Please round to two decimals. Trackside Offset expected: 2.68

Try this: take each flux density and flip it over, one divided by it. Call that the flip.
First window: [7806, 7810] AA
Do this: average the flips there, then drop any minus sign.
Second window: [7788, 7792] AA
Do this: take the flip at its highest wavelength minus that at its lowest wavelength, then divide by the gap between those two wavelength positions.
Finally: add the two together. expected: 0.104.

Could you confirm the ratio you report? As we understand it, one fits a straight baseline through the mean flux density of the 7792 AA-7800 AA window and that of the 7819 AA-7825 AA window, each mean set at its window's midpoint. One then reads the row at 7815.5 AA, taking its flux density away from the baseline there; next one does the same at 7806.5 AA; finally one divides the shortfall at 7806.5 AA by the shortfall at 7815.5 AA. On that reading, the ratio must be 1.1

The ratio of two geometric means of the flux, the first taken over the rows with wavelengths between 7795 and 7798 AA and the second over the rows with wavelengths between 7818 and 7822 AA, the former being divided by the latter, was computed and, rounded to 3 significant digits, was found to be 0.930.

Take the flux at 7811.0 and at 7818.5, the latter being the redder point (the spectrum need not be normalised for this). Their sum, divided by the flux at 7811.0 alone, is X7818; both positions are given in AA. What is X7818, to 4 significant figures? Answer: 2.115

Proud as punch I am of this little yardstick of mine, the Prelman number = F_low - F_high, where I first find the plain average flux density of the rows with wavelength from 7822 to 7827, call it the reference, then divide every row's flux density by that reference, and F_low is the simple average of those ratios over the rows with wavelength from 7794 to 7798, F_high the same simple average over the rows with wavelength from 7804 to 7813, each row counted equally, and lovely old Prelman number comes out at -0.01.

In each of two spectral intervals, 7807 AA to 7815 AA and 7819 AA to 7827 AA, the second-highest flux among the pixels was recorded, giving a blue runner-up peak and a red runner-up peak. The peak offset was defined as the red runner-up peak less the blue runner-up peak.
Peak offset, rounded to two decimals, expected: 0.41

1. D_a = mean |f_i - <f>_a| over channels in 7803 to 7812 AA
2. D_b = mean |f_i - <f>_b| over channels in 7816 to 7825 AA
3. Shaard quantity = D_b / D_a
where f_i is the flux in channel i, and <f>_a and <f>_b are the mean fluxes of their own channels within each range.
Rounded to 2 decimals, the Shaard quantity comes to 0.59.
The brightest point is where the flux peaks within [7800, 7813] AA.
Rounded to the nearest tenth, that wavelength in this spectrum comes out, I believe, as 7805.0 AA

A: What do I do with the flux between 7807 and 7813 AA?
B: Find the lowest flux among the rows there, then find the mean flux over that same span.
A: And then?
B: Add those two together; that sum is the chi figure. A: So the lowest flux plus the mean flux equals 19.3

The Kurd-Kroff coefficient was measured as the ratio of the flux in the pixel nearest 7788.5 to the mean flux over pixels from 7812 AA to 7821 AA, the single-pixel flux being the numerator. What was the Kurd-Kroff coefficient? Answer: 0.99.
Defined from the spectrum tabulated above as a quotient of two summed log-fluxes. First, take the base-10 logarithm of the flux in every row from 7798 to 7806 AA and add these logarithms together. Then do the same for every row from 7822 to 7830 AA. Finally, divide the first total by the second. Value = 1.00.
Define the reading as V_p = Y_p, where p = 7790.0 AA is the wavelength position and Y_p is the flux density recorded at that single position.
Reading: 9.54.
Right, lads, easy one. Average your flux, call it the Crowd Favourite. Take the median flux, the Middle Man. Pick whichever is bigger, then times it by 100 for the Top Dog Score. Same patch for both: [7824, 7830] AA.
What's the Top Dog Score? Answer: 1015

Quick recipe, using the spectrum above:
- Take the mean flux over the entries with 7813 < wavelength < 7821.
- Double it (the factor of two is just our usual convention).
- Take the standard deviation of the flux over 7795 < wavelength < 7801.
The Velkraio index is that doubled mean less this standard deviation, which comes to 20.2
